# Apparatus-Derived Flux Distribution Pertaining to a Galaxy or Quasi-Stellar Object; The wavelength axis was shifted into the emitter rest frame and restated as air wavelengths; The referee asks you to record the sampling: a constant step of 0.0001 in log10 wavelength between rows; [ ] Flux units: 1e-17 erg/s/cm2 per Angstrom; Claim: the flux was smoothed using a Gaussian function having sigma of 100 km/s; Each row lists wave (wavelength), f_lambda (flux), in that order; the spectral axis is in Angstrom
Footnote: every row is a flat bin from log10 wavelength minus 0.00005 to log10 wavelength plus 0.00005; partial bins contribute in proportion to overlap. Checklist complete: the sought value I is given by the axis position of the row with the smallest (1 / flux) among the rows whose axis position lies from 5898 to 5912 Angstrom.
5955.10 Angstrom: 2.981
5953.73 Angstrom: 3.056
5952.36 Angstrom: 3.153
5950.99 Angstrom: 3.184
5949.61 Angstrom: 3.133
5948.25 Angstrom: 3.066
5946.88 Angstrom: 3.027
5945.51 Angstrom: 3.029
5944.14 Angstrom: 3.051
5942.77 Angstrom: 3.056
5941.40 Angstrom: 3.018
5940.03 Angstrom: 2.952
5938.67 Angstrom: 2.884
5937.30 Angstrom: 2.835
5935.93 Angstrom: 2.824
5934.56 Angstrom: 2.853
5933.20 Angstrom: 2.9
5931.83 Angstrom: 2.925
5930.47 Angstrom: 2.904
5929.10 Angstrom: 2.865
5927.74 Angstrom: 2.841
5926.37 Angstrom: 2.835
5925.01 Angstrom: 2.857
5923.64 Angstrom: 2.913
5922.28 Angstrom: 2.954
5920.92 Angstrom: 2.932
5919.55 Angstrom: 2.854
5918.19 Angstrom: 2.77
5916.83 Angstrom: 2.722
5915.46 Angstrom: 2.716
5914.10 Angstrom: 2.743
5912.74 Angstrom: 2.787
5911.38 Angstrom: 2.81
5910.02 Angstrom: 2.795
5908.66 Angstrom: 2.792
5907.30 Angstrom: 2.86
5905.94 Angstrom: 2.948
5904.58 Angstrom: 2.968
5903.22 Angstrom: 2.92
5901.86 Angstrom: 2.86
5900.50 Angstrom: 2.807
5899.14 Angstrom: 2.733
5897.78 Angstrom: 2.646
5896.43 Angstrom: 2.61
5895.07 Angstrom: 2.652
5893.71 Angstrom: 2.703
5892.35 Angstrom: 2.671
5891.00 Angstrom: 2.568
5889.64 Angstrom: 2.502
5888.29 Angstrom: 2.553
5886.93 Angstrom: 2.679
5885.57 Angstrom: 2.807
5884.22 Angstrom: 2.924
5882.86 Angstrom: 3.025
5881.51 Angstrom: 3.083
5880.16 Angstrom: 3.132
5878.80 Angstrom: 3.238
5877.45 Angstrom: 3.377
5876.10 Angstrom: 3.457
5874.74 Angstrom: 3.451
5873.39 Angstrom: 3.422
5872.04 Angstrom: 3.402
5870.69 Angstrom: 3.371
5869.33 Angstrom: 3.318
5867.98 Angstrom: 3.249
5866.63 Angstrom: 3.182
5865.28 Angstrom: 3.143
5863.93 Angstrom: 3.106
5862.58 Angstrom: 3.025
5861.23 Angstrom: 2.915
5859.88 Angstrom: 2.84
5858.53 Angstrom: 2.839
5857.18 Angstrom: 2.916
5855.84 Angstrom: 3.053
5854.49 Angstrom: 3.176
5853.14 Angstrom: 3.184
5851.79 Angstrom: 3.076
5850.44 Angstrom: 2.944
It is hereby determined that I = 5904.58 Angstrom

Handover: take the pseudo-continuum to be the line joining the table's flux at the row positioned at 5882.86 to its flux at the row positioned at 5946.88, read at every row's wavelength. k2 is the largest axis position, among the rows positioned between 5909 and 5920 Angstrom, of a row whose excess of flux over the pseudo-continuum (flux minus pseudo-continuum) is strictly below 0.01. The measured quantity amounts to 5919.55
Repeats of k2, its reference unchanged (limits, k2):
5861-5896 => 5895.07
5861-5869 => 5862.58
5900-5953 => 5946.88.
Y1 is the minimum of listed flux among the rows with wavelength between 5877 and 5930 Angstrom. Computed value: 2.502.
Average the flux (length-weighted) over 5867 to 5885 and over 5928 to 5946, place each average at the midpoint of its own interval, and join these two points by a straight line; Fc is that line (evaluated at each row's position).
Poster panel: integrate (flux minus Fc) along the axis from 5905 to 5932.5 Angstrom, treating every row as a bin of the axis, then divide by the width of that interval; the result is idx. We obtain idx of -0.185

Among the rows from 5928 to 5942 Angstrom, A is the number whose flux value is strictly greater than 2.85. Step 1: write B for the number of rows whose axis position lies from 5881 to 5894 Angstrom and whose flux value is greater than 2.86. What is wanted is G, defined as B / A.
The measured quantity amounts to 0.4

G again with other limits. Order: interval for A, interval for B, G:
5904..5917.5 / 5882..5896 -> 0.7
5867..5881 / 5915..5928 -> 0.3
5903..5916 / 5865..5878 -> 2.5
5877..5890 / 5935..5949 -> 1.3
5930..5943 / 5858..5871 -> 1.0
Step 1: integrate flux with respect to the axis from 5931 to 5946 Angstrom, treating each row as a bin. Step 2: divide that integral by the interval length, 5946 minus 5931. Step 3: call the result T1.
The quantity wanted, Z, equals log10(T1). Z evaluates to 0.47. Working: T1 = 2.94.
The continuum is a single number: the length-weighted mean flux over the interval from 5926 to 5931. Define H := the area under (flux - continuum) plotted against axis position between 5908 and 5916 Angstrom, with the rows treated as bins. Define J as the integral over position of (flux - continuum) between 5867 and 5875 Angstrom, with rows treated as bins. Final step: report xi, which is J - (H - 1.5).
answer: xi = 6.2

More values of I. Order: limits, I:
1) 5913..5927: 5922.28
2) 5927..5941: 5940.03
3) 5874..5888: 5876.10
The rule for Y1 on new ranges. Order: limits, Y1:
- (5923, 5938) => 2.824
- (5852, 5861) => 2.839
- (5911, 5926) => 2.716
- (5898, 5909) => 2.733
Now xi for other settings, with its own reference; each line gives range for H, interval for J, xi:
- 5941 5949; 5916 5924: 0.0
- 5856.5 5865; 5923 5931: 0.8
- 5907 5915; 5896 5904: 1.3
